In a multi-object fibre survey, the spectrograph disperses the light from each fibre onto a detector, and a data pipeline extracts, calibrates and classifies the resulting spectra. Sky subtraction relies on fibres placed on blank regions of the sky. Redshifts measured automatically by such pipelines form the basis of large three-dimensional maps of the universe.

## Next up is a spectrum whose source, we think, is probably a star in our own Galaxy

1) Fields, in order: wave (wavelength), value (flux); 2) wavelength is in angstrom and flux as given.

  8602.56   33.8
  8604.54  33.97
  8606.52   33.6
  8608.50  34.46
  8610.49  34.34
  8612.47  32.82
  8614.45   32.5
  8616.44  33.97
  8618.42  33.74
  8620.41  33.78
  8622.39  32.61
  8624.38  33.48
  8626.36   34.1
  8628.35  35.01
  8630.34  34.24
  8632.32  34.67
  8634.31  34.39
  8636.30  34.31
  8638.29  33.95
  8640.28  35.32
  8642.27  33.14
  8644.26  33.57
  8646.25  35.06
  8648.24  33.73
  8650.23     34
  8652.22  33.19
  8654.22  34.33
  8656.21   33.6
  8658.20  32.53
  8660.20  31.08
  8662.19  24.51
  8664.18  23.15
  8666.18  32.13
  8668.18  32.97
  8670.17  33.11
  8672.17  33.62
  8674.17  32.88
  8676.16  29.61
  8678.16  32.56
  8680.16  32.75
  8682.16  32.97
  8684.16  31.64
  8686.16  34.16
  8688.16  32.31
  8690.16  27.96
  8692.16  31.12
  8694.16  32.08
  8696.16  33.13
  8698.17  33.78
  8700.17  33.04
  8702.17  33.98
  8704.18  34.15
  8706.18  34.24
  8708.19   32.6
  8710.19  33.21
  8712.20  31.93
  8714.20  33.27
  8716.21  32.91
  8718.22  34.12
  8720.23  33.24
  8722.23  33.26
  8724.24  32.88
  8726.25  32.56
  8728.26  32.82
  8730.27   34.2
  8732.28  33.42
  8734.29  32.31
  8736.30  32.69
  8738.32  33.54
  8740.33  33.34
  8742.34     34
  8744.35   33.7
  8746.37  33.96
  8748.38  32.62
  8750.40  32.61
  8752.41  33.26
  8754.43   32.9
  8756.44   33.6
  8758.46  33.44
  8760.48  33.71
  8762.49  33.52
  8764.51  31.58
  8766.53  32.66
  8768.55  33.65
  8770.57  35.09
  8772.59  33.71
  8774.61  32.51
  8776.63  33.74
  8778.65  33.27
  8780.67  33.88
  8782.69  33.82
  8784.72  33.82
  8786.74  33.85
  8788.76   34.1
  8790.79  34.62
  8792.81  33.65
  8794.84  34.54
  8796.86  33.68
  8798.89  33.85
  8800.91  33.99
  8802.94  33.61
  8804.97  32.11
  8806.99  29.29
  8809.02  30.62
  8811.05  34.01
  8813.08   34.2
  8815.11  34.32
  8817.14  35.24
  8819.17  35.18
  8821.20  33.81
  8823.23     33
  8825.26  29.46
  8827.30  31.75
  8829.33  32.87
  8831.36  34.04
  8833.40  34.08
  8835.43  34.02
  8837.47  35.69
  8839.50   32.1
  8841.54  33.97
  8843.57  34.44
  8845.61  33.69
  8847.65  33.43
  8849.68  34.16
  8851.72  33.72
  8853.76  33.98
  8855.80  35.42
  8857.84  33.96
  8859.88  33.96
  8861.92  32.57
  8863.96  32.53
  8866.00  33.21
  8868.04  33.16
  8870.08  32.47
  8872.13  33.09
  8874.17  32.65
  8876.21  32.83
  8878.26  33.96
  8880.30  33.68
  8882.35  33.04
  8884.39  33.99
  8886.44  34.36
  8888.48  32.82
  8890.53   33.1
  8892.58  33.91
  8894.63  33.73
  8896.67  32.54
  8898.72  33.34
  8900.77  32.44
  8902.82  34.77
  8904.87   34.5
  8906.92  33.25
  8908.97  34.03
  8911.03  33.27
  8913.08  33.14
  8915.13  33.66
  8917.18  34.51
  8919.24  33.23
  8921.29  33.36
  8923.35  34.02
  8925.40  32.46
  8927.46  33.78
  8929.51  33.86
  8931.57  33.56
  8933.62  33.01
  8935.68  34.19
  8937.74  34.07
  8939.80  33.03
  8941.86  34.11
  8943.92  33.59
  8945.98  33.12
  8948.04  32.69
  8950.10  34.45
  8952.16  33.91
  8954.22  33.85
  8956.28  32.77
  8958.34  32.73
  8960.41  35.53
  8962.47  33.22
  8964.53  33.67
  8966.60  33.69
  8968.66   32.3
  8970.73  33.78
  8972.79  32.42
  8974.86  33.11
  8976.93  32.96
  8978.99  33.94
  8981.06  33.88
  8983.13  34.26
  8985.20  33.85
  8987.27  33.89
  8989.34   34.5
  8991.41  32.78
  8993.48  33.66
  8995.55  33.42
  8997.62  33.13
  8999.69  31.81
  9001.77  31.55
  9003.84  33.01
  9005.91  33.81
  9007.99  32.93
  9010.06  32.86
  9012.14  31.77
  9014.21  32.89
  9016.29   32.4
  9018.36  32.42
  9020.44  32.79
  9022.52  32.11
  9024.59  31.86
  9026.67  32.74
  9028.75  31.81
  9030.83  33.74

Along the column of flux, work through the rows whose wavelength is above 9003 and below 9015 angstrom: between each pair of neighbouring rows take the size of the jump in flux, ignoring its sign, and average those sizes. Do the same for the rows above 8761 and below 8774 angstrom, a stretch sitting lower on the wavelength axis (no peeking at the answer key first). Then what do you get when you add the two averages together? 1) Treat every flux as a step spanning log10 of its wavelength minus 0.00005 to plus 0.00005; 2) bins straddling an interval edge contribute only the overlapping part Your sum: 2.16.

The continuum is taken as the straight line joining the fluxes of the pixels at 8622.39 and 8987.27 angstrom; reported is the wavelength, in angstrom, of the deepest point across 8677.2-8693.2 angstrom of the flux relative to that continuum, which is 8690.16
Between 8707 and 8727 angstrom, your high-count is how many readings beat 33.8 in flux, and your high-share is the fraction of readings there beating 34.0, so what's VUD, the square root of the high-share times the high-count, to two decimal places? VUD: 0.32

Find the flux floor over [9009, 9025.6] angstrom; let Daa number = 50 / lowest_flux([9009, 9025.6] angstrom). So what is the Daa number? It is 1.57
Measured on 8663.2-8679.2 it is 2.16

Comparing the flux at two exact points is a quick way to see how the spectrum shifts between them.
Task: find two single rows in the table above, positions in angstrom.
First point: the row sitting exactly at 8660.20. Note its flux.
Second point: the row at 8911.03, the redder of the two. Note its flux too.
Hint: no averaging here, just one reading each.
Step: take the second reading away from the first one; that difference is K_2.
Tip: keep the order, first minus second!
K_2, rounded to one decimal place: -2.2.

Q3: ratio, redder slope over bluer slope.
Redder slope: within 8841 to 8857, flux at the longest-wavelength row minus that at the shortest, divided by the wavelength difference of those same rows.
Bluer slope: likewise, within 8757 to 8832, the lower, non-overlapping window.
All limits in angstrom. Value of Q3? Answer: 12.4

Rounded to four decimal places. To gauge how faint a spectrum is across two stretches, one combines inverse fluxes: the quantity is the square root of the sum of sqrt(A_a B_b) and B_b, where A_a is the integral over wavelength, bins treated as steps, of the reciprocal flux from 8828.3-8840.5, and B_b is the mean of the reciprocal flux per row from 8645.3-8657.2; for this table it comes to 0.3641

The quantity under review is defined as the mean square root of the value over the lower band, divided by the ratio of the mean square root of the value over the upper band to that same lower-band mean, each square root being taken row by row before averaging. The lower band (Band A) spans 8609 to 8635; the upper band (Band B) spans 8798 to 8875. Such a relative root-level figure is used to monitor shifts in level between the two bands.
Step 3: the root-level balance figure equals 5.86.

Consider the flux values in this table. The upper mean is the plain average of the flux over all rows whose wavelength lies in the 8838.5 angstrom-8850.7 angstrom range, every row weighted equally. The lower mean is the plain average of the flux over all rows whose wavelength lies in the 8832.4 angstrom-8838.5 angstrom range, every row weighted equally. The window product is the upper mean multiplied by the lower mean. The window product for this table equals 1164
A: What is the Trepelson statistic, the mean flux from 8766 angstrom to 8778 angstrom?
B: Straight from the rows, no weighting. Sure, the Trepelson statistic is 33.6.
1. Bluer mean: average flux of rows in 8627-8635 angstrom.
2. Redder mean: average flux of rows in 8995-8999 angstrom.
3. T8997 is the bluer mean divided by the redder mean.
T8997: 1.04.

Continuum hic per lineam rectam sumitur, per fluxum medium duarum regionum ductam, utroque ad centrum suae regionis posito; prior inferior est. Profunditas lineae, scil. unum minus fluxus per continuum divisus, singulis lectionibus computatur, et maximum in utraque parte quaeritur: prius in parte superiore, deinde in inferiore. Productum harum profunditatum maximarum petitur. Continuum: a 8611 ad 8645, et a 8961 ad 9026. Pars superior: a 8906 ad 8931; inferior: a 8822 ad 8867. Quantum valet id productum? 0.0027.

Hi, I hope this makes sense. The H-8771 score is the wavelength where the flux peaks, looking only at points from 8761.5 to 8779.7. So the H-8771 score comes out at 8770.57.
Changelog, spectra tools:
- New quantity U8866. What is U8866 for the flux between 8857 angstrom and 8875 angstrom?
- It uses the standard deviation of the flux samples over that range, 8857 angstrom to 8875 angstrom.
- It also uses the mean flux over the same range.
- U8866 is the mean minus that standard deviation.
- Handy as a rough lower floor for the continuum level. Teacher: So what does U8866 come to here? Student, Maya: 32.5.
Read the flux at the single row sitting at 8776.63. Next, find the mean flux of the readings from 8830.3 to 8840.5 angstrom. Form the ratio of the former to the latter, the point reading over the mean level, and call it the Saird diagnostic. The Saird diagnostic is 0.99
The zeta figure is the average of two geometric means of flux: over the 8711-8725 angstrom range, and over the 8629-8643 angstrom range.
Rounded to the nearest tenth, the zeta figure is 33.7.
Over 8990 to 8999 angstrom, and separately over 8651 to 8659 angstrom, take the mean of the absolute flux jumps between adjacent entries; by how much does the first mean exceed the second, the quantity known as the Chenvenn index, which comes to -0.51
